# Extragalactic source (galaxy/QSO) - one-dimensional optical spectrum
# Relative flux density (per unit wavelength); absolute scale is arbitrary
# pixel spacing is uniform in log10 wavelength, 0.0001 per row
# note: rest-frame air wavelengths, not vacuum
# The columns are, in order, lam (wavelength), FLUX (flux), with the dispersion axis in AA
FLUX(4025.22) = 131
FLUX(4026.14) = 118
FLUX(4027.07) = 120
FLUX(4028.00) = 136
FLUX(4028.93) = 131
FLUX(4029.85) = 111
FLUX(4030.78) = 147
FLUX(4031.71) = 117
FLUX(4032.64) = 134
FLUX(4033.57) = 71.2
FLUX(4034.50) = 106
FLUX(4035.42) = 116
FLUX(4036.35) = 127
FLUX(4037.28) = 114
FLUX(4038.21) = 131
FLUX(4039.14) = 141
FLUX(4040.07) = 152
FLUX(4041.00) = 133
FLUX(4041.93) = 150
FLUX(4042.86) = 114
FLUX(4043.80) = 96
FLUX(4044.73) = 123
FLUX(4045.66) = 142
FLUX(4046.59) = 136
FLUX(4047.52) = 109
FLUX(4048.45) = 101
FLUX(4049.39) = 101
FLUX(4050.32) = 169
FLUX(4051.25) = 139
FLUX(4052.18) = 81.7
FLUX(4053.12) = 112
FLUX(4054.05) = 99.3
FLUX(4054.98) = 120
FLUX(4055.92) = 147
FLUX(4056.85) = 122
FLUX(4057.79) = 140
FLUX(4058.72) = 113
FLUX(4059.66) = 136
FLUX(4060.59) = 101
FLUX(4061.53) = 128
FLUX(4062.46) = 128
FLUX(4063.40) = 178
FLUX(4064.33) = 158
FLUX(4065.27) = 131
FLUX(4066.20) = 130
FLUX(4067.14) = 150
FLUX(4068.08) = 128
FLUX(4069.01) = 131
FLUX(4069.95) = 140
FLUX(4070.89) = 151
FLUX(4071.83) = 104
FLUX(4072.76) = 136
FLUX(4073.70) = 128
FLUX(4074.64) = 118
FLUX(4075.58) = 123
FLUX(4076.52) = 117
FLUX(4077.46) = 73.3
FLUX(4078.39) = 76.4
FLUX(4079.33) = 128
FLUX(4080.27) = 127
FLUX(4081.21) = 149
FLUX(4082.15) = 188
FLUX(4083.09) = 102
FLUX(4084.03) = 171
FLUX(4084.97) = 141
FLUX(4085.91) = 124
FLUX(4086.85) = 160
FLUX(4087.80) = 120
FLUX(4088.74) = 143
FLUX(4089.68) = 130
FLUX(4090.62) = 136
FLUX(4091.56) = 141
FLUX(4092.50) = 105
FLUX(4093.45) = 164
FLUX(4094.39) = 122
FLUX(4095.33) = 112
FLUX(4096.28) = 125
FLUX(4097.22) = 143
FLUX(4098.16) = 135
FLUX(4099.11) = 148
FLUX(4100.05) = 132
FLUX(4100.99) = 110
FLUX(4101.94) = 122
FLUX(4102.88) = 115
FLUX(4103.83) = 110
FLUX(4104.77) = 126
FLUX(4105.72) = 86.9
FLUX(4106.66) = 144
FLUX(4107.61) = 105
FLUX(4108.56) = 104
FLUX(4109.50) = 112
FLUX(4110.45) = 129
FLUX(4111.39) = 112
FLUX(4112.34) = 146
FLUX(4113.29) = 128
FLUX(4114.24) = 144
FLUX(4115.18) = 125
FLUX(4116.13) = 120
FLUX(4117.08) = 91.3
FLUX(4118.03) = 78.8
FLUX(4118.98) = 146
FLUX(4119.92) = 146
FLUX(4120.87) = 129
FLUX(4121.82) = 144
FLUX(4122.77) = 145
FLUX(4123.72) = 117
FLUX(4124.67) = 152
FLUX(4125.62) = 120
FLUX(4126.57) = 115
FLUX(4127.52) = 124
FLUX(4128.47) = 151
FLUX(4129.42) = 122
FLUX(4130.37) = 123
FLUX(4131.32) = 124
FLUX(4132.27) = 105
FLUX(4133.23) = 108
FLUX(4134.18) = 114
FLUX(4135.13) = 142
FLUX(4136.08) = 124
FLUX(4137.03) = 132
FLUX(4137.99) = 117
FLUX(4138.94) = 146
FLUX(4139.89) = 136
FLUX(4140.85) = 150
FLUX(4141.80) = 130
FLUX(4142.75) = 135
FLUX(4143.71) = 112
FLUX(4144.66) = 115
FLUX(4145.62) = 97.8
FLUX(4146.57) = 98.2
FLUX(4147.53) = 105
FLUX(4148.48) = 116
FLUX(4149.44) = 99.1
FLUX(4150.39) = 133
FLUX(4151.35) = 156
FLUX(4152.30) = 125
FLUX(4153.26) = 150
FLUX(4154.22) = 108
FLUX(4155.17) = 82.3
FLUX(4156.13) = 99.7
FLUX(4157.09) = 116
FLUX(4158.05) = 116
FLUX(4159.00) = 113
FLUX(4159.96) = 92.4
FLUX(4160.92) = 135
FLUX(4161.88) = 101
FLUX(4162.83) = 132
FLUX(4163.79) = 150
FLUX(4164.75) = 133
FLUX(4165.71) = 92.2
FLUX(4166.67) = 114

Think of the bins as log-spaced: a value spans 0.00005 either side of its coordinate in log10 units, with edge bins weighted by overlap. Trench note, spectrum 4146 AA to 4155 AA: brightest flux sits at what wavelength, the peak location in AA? 4151.35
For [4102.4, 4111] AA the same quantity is 4106.66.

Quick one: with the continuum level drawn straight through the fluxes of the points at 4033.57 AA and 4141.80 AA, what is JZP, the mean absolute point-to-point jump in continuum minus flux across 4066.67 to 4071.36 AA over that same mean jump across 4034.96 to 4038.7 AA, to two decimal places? 0.81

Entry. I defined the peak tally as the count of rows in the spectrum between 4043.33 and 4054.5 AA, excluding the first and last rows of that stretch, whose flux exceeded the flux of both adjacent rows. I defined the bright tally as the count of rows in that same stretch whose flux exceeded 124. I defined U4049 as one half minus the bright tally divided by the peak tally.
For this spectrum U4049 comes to -0.8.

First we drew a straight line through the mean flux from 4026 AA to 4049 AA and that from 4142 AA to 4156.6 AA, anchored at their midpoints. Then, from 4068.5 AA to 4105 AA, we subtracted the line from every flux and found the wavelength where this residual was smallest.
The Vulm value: 4077.46 AA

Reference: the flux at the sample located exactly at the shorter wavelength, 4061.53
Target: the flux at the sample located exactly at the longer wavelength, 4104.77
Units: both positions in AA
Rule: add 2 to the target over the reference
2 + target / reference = 2.98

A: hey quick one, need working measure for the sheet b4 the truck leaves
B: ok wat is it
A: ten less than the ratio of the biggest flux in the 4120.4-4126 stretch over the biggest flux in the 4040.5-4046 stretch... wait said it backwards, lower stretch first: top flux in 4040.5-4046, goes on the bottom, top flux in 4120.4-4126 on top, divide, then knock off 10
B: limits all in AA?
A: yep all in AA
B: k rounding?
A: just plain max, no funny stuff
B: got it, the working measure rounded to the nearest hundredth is -8.99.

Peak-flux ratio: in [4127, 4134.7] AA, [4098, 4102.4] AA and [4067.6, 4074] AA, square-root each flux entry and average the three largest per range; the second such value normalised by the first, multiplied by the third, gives 12.2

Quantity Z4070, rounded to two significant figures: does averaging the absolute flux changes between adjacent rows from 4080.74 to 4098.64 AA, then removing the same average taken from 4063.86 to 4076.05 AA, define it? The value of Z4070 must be 14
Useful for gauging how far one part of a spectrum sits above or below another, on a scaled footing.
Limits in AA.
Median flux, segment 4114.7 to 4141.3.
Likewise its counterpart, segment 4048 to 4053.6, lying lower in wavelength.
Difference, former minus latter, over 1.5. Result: 12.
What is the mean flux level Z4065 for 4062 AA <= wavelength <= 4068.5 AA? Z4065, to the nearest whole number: 143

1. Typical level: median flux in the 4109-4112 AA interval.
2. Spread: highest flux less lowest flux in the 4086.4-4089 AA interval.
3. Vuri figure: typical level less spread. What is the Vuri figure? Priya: 72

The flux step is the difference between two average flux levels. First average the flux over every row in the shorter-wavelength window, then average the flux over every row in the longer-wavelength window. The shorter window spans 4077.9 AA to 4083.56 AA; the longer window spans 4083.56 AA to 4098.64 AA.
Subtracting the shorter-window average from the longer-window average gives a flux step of 7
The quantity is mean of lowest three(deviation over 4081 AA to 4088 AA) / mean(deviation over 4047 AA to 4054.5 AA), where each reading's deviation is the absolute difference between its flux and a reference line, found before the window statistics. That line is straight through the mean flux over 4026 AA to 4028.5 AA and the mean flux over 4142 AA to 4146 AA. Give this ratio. 0.31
